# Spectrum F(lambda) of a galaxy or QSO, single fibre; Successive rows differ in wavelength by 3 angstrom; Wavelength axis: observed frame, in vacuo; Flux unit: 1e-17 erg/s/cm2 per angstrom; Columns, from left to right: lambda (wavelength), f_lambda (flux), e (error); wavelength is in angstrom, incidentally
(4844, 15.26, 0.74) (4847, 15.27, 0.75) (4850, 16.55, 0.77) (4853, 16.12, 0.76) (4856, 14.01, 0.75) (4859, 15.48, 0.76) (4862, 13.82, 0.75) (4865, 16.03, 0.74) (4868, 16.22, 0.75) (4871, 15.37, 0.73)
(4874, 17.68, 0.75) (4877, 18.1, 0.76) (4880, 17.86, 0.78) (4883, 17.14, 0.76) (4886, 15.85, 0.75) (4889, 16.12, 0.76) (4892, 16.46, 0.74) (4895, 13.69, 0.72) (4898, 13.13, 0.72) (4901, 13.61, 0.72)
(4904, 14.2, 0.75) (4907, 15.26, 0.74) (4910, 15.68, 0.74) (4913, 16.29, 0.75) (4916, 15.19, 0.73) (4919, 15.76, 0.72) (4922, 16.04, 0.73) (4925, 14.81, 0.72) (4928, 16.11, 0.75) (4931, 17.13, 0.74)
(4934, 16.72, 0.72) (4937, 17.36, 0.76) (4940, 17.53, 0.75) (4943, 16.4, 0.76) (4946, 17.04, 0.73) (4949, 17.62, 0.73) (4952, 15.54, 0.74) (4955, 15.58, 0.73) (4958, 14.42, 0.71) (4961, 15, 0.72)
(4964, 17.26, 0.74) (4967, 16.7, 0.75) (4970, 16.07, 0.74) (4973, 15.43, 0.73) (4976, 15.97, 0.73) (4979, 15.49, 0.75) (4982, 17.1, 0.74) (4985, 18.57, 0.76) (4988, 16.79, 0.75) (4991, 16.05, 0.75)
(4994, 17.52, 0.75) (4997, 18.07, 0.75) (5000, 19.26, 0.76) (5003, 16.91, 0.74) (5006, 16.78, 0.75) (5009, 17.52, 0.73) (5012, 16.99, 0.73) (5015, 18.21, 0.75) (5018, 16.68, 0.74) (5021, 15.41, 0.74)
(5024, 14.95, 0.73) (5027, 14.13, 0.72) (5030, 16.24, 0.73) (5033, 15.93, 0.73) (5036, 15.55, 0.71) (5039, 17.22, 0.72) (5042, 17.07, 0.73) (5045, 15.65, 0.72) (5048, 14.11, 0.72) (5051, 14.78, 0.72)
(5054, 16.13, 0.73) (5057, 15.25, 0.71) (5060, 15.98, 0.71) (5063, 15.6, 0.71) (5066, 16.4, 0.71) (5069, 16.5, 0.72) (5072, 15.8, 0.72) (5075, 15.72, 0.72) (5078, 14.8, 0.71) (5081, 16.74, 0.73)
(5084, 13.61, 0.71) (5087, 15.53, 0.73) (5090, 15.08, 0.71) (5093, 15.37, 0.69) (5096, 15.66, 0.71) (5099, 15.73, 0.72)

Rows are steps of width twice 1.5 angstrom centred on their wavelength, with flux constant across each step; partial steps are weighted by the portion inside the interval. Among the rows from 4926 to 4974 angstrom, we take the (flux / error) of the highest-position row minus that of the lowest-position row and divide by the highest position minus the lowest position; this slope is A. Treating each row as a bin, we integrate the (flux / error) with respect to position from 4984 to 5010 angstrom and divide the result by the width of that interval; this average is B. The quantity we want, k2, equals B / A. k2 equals -3060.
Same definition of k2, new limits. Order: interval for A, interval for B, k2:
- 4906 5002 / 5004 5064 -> 434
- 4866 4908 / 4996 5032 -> -878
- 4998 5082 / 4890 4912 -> -670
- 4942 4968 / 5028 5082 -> 768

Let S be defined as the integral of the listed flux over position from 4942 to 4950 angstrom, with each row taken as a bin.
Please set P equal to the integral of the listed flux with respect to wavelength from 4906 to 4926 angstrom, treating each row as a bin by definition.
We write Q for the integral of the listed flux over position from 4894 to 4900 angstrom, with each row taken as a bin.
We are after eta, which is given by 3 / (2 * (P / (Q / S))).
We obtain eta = 0.003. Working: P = 312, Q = 80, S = 136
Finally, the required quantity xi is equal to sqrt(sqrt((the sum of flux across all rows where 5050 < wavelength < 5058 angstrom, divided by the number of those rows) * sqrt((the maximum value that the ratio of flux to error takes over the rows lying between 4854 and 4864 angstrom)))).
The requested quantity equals 2.89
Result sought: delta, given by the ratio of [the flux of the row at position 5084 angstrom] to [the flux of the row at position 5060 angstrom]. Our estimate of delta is 0.85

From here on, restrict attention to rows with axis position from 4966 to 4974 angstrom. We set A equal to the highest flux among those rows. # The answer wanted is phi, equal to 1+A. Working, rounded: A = 16.7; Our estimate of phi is 17.7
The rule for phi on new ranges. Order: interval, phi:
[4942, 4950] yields 18.6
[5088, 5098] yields 16.7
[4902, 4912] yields 16.7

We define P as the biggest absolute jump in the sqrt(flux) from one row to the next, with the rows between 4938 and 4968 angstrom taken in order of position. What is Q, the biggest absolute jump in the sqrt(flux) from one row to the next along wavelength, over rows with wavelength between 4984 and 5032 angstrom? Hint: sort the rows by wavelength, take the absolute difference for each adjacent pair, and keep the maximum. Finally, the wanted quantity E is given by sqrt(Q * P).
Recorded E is 0.279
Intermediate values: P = 0.282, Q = 0.276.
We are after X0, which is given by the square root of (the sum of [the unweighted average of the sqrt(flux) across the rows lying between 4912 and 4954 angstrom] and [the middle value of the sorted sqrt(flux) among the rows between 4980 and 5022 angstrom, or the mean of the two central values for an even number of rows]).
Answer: 2.86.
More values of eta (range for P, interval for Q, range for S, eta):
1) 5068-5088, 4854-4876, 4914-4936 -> 0.005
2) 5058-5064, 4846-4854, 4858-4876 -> 0.007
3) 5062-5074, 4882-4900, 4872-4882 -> 0.012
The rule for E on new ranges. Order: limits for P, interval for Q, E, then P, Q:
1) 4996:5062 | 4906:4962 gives 0.266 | 0.276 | 0.256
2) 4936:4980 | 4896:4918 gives 0.198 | 0.282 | 0.139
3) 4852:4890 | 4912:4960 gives 0.270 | 0.286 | 0.256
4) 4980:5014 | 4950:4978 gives 0.279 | 0.276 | 0.282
